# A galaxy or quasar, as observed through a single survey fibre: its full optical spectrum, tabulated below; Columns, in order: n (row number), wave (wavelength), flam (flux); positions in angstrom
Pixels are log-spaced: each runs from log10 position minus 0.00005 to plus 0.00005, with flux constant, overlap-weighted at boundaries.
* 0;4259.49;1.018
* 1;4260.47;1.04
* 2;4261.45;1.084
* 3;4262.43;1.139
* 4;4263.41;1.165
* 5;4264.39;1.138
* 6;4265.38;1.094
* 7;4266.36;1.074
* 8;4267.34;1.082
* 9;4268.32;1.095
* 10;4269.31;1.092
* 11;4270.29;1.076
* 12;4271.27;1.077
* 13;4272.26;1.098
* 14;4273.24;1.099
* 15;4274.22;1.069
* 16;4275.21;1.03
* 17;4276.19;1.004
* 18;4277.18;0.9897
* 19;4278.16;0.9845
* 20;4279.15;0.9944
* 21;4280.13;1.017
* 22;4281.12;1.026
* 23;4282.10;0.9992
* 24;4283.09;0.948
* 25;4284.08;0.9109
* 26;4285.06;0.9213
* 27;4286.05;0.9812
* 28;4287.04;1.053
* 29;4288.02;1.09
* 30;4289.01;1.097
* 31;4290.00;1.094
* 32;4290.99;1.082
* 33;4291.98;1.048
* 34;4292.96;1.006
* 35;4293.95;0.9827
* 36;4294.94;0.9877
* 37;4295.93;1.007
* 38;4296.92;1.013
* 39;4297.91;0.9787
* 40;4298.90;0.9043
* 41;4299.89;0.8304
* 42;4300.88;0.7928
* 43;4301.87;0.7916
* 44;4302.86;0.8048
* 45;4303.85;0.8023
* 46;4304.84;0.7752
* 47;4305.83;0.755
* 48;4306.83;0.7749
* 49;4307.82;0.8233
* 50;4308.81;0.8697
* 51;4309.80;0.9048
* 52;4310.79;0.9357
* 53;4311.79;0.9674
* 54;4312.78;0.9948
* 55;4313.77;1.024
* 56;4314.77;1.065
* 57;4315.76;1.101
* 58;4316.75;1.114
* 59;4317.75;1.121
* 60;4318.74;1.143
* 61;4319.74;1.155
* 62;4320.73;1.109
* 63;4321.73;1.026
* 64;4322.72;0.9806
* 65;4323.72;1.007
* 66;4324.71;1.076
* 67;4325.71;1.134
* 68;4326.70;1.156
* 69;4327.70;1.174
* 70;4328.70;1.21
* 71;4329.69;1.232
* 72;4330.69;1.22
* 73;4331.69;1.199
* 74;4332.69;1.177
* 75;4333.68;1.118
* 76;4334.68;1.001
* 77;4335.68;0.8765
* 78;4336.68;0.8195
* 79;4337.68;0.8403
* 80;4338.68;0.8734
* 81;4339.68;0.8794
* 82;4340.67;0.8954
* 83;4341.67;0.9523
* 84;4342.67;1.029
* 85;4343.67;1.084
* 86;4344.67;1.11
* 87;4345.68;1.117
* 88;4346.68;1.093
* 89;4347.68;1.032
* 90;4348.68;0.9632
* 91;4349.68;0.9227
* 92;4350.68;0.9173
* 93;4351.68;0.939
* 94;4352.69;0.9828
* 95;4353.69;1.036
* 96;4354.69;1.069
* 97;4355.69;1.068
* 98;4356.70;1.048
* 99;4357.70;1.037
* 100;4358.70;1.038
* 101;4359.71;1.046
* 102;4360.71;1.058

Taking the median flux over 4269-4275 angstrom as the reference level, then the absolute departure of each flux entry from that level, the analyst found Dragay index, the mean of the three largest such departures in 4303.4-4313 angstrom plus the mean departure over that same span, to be 0.54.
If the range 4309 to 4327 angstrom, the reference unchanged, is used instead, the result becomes 0.22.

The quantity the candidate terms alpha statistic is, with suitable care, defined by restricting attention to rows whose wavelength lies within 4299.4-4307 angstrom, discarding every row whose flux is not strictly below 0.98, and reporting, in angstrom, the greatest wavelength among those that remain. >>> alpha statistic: 4306.83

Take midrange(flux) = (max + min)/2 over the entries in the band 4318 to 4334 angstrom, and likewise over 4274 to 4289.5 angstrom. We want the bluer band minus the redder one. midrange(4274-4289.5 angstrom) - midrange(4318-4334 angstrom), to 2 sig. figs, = -0.10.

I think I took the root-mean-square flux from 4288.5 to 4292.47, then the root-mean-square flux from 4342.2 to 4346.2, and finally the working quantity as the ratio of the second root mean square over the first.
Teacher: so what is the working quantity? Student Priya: 1.00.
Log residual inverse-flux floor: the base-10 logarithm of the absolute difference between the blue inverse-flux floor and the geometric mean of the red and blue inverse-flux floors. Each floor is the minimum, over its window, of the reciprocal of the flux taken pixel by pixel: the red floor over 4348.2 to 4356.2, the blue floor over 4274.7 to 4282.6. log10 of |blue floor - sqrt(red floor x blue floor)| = -1.75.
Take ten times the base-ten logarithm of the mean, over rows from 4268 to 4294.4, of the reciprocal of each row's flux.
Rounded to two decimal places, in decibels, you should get -0.12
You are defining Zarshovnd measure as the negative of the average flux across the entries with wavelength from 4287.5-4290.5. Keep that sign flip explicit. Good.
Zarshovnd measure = -1.09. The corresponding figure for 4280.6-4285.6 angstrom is -0.96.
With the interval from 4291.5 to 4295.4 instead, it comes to -1.01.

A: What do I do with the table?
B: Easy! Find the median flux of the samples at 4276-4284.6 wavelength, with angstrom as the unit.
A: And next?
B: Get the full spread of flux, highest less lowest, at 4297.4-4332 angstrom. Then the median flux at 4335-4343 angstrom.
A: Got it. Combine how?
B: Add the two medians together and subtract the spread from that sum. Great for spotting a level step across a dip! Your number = 1.4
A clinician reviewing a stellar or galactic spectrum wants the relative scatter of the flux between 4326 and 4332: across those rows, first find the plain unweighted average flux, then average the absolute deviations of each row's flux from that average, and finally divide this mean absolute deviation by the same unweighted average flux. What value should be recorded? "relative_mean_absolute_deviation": 0.019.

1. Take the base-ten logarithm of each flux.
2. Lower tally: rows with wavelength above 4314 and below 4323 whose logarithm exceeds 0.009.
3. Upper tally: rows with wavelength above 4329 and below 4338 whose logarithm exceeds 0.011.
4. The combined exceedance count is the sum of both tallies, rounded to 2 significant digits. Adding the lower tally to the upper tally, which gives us 13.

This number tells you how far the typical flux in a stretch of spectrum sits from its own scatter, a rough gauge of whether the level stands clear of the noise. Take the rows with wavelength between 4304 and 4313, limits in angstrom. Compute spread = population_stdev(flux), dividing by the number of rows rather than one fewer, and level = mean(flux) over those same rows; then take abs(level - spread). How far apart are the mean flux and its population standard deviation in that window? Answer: 0.78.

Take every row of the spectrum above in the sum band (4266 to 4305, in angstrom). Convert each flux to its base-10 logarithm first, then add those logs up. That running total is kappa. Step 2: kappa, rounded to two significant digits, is -0.22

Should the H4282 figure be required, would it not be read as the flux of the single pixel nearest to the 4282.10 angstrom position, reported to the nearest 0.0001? 0.9992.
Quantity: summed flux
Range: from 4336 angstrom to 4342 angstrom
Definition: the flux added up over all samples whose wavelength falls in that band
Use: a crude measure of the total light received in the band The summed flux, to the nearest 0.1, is 5.3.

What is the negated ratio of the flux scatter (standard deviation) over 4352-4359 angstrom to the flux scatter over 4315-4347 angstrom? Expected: -0.2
